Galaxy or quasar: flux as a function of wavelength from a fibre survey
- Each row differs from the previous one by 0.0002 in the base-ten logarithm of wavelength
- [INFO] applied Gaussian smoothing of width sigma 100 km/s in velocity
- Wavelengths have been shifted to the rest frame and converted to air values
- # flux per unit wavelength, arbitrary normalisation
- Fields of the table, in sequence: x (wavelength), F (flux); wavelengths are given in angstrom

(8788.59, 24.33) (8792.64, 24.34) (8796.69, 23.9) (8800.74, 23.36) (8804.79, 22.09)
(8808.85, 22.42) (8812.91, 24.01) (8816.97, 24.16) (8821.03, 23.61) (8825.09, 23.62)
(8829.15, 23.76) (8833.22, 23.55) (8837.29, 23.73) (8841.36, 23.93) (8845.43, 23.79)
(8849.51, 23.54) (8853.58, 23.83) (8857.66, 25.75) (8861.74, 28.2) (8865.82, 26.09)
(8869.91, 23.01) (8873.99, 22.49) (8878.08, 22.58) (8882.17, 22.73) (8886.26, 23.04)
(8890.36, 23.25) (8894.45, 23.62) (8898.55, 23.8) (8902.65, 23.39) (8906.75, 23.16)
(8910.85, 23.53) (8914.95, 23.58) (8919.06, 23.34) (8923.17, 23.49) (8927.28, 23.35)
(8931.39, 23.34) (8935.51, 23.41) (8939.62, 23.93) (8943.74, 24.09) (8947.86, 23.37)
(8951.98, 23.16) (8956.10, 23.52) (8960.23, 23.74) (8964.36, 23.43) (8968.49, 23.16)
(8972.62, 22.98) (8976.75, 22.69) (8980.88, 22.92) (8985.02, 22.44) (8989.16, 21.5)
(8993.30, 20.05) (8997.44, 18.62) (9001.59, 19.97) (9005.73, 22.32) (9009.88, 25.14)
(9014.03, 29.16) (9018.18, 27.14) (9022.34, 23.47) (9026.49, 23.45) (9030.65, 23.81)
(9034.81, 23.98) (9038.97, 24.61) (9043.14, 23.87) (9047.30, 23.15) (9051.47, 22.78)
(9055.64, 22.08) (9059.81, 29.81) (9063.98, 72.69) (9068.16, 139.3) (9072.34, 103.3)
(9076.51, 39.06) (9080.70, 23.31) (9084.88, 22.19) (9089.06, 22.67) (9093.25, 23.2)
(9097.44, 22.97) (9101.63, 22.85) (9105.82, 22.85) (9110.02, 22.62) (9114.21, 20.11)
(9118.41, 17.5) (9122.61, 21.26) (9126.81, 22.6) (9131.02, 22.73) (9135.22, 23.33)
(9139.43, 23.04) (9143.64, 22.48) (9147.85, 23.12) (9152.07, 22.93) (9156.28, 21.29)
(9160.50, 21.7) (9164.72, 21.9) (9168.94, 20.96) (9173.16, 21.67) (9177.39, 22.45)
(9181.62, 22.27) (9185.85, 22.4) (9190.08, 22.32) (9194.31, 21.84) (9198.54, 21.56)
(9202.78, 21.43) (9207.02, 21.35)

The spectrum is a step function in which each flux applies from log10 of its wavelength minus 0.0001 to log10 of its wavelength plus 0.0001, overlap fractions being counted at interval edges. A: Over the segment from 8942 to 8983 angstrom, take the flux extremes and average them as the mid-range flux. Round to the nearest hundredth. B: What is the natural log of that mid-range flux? 3.15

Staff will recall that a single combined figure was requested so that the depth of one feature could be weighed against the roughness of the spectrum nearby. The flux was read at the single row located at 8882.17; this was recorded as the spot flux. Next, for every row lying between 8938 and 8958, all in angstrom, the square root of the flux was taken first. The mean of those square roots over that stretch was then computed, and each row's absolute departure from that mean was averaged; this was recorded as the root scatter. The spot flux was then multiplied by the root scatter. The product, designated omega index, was 1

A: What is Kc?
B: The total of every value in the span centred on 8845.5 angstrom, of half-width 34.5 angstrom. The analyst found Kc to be 410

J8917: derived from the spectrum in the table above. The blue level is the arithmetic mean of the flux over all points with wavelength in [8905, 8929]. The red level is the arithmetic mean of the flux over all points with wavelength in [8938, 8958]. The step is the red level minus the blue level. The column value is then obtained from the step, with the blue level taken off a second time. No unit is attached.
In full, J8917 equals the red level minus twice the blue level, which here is -23.2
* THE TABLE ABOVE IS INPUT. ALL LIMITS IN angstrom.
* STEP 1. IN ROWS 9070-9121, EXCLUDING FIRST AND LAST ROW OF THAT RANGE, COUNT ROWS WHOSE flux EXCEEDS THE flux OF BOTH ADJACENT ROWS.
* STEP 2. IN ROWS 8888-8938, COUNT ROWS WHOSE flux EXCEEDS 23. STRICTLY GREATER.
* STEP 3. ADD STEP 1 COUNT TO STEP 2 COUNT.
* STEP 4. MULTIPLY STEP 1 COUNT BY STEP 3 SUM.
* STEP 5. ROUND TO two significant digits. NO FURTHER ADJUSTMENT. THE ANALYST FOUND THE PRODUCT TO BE 13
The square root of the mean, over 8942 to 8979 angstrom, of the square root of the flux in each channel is 2.20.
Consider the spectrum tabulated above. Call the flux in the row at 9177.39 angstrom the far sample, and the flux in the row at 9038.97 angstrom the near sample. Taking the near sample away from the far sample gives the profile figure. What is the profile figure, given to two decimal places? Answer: -2.16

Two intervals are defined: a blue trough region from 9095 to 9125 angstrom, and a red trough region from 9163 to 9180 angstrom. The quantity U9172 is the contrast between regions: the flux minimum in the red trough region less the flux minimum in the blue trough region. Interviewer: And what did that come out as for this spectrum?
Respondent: 3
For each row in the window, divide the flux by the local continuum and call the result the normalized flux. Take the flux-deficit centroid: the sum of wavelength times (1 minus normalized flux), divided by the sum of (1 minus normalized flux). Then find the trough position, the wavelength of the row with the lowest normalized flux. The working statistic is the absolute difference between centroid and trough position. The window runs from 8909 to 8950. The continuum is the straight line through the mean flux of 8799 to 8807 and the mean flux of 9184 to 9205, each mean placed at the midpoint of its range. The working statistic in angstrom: 11.5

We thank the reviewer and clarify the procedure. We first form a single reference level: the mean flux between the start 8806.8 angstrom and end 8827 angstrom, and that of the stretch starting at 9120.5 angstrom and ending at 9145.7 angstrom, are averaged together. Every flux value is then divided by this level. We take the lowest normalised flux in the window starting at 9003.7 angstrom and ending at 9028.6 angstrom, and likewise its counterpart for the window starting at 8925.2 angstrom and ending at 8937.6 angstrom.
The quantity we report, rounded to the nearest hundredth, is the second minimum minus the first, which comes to 0.04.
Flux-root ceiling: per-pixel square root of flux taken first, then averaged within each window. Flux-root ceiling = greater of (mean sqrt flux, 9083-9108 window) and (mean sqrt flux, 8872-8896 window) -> 4.79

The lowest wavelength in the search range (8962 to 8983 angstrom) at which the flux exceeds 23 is 8964.36 angstrom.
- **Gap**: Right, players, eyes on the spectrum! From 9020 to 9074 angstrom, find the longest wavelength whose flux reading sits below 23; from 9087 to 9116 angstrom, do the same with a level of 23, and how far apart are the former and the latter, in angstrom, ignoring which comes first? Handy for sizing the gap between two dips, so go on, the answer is 58.6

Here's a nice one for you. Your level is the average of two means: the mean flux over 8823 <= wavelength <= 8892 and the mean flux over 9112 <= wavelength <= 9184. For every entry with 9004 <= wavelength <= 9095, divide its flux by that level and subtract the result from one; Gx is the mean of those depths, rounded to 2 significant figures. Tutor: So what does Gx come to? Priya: -0.57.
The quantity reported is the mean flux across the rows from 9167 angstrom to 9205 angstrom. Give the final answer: 21.9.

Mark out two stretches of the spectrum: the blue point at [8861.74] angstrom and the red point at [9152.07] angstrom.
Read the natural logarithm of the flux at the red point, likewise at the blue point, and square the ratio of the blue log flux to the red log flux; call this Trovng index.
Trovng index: 1.14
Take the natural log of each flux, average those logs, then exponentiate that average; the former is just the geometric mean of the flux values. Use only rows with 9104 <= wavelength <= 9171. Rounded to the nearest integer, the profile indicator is 22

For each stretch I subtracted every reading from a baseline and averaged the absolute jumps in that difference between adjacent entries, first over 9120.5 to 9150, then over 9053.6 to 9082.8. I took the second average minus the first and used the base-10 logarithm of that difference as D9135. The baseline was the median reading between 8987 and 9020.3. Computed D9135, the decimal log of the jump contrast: 1.6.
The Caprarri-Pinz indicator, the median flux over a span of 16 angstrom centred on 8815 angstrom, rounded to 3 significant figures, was 23.8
